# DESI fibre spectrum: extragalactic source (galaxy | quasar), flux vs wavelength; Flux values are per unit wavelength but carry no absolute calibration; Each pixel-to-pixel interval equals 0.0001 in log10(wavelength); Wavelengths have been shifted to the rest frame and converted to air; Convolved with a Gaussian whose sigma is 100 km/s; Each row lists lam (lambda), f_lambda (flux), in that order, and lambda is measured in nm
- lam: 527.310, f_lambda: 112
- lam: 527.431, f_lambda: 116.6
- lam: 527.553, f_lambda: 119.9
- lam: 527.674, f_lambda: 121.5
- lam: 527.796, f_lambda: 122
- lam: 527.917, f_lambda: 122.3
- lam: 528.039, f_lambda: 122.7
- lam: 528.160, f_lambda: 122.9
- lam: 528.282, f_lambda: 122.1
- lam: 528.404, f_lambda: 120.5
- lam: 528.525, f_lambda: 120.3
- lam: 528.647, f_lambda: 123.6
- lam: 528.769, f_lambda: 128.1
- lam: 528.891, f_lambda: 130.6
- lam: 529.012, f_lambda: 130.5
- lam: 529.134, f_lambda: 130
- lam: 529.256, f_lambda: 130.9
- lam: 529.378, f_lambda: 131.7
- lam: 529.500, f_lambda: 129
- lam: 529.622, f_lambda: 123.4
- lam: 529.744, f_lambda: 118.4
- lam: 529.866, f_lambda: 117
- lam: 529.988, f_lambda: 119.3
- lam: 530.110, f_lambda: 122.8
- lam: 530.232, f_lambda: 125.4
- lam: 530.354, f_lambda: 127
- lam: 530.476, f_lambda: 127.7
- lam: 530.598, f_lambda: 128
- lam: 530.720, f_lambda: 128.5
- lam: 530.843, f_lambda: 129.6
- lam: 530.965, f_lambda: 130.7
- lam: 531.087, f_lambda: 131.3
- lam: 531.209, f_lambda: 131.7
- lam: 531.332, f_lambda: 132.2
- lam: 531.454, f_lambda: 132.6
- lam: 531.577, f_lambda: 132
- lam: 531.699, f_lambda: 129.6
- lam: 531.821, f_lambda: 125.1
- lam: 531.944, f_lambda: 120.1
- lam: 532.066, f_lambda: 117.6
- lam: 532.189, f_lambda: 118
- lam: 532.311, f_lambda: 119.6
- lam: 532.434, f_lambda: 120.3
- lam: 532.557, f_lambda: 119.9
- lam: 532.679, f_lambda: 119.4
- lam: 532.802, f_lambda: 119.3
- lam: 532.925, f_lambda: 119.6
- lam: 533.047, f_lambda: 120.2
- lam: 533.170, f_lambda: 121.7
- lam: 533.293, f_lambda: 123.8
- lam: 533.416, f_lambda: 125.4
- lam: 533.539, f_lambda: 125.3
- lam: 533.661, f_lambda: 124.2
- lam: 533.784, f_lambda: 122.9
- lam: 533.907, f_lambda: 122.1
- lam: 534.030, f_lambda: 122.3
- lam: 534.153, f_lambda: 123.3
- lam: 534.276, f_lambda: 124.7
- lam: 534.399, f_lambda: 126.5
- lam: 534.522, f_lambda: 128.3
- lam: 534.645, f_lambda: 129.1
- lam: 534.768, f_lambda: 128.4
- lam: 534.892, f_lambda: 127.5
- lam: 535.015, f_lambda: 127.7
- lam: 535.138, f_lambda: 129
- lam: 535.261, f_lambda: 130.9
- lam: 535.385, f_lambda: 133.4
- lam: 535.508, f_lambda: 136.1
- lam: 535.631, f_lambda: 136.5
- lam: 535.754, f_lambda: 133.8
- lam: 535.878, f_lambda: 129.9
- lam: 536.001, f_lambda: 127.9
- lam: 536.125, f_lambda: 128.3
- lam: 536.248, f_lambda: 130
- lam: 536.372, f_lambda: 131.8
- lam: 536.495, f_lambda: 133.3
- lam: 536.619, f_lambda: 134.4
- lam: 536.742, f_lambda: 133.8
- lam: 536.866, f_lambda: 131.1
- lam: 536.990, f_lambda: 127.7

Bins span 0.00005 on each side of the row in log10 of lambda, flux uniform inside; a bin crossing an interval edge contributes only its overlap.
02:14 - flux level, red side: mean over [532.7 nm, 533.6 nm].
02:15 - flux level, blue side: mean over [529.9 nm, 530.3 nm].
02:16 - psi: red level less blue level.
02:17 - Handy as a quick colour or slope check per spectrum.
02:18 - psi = -0.3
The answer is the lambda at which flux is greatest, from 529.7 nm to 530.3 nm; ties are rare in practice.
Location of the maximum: 530.232 nm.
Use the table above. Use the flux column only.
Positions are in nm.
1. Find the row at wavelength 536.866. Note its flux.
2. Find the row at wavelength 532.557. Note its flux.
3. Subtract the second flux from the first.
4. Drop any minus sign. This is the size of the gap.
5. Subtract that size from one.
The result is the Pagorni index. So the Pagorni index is -10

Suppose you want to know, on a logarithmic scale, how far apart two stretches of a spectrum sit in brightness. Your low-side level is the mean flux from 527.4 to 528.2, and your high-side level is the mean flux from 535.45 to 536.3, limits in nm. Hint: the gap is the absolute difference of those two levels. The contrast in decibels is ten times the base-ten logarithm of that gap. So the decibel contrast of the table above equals 10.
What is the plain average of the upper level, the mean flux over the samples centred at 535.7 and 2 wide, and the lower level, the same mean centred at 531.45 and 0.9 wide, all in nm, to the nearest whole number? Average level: 131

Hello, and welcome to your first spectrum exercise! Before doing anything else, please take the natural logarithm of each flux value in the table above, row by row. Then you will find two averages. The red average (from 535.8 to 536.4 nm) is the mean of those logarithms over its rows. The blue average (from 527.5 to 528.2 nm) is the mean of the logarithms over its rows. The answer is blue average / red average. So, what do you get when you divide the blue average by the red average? 0.99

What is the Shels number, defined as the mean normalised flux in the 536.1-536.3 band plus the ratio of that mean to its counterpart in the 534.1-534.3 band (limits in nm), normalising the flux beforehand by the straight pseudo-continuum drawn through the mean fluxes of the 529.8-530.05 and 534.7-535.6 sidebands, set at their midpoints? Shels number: 1.98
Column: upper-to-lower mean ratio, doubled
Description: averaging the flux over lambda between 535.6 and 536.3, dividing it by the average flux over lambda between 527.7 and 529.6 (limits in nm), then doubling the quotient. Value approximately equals 2.08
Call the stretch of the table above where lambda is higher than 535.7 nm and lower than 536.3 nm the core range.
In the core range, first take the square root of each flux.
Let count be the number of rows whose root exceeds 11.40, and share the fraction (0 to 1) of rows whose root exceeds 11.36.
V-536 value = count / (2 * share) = 1.7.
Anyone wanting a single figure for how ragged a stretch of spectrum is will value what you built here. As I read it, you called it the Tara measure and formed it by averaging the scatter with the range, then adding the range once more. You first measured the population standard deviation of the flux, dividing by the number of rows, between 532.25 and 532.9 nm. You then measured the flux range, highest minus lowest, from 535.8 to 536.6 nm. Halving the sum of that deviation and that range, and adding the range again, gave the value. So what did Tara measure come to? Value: 8.3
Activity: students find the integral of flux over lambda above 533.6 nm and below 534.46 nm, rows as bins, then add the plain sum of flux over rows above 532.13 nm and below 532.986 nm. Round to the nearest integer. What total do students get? 943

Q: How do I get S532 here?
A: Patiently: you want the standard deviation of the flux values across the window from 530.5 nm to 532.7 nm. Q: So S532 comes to 6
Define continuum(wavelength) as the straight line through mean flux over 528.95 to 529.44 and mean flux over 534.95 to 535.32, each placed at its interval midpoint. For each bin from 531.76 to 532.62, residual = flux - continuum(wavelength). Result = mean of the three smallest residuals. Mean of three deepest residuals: -12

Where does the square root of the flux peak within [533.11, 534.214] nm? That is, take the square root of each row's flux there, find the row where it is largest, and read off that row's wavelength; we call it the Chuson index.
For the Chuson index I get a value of 533.416 nm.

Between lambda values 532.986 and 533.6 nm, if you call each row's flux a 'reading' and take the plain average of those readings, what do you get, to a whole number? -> 123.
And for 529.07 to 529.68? 129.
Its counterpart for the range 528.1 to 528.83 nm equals 123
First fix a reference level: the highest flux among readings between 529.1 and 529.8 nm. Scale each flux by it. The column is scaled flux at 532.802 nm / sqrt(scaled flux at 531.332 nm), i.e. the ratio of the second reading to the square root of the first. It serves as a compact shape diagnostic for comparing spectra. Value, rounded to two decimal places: 0.90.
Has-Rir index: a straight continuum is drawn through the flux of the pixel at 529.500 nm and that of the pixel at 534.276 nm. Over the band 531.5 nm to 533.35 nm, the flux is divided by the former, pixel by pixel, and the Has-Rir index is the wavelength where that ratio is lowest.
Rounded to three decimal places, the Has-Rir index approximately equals 532.066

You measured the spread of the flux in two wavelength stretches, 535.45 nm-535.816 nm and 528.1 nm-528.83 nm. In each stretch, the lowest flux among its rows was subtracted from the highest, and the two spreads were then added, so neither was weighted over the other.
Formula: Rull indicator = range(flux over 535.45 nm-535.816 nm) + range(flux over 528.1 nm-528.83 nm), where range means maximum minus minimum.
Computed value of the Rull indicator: 10.5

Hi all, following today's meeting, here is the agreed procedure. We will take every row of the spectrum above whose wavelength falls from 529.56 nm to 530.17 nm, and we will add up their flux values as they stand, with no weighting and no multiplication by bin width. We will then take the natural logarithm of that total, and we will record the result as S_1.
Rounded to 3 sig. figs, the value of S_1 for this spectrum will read 6.40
